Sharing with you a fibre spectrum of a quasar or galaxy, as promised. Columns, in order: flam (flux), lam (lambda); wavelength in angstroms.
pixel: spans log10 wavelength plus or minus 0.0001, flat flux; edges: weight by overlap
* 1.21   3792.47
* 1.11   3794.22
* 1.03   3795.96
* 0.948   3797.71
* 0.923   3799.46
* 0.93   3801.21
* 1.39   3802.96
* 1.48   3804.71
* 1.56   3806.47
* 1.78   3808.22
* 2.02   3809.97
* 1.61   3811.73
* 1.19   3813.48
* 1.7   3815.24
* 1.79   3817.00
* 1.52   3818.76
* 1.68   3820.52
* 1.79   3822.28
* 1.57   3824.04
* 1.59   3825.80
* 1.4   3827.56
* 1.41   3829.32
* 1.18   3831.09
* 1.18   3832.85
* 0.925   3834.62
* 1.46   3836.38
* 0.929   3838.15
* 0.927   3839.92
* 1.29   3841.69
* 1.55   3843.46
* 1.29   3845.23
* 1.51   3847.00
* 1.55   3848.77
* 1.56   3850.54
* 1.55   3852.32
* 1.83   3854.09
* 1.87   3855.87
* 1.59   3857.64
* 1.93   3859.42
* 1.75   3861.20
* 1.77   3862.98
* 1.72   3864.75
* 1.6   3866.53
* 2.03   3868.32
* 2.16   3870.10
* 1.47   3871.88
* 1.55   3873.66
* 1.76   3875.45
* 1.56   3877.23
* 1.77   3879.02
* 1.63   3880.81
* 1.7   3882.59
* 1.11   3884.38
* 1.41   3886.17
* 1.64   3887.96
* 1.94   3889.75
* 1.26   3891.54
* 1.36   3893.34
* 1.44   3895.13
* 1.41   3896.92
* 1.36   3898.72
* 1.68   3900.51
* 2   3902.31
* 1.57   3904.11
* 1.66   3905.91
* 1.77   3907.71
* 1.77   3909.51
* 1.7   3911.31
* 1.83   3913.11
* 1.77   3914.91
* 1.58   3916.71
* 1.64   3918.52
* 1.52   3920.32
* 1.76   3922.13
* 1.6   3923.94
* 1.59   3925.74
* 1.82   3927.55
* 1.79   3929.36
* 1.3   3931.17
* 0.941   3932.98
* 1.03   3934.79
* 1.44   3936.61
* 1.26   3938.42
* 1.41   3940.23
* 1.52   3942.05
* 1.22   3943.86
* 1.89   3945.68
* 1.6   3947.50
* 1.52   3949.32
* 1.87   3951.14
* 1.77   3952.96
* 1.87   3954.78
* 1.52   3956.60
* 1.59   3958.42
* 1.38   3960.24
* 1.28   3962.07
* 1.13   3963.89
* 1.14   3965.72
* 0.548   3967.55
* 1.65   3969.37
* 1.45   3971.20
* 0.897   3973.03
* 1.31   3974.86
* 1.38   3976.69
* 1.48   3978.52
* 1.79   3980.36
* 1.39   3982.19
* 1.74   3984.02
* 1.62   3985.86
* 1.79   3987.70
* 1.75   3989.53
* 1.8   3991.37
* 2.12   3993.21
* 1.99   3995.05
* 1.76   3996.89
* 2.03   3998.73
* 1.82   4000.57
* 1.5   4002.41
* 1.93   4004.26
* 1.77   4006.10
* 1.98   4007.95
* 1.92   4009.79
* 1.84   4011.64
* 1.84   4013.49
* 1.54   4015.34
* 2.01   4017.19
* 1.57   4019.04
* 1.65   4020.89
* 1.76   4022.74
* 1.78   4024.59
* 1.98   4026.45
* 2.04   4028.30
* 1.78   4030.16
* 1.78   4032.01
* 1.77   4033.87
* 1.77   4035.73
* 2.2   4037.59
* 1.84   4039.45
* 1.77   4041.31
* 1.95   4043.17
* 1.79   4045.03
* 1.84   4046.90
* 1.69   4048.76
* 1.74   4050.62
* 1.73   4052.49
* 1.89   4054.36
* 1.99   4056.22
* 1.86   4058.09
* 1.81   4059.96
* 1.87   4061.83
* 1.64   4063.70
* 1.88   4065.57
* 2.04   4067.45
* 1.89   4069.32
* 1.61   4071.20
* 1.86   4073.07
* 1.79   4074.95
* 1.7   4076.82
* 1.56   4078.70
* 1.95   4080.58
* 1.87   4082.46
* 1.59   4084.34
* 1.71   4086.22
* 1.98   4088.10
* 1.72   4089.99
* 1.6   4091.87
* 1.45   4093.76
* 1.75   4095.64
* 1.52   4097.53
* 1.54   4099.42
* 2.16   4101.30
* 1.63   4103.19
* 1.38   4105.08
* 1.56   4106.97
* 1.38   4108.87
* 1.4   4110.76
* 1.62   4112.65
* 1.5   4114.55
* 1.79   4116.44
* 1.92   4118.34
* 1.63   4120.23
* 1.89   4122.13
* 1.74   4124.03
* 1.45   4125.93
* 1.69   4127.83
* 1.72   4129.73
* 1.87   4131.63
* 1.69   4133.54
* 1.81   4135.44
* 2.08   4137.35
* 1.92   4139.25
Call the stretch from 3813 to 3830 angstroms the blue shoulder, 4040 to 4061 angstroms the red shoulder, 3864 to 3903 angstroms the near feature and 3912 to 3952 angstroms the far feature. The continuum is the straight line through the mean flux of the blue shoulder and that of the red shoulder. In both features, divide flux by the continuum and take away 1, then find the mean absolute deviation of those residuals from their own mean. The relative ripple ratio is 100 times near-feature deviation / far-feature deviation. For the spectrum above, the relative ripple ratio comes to 102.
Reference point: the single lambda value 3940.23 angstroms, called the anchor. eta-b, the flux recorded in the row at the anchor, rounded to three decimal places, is 1.410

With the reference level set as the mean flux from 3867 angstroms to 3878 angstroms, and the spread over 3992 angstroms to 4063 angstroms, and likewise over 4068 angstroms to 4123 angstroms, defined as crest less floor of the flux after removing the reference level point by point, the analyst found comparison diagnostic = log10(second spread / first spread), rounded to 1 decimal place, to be 0.0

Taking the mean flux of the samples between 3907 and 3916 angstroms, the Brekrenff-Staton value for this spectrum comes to 1.77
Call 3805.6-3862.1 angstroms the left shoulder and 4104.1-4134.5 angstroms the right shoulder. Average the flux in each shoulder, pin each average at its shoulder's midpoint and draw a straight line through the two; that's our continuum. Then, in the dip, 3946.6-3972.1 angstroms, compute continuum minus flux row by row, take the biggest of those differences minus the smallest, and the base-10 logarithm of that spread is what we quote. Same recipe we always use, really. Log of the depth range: 0.1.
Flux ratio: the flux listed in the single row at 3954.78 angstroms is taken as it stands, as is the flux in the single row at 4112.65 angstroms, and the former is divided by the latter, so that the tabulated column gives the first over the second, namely 1.15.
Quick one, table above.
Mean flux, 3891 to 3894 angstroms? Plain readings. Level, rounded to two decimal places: 1.31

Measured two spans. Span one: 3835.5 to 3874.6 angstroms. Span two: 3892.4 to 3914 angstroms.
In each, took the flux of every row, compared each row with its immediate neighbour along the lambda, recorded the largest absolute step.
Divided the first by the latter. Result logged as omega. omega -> 1.6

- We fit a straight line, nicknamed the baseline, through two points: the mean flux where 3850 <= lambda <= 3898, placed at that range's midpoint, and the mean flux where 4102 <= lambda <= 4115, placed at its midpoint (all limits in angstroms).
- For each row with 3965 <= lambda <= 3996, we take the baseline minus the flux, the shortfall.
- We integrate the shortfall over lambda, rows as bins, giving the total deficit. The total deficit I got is 2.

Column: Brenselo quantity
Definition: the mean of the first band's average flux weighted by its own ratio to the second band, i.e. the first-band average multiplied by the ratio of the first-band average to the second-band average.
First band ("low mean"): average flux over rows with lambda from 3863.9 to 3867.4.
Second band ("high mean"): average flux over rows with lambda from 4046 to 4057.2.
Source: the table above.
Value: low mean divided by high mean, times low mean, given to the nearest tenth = 1.5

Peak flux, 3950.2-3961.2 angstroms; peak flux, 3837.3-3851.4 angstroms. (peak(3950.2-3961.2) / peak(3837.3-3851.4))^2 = 1.4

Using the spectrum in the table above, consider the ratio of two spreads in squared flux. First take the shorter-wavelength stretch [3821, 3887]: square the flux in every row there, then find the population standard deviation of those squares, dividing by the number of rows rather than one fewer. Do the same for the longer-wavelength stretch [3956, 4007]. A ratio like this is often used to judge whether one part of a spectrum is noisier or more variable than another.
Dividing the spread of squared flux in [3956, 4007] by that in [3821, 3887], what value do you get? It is 1.14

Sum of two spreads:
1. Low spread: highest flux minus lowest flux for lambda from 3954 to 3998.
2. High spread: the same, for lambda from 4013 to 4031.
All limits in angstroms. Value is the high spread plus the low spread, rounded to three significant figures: 2.07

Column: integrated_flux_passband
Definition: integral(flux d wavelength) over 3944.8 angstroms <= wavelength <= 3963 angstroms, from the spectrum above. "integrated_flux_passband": 30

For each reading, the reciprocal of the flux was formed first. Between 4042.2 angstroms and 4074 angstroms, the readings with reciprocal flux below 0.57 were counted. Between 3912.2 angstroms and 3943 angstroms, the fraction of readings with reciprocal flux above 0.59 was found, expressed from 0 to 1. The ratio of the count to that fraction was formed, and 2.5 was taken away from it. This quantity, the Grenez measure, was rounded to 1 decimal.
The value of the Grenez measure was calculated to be 14.5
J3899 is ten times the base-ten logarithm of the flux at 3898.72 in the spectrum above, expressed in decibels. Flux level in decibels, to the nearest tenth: 1.3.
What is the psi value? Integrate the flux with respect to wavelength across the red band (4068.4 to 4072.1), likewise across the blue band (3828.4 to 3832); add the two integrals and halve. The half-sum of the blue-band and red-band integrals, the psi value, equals 5.6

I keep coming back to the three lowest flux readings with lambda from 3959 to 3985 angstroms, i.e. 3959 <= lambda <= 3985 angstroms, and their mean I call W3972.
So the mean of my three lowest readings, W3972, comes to 0.9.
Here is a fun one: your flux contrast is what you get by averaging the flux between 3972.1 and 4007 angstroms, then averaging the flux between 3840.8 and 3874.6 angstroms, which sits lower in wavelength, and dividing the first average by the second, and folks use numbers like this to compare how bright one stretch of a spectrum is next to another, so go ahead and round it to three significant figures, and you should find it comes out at 1.01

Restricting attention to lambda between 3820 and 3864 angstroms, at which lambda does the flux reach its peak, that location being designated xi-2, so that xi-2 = 3859.42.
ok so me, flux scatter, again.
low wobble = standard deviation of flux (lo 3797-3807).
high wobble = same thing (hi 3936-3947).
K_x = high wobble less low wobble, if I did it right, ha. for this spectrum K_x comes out -0.06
